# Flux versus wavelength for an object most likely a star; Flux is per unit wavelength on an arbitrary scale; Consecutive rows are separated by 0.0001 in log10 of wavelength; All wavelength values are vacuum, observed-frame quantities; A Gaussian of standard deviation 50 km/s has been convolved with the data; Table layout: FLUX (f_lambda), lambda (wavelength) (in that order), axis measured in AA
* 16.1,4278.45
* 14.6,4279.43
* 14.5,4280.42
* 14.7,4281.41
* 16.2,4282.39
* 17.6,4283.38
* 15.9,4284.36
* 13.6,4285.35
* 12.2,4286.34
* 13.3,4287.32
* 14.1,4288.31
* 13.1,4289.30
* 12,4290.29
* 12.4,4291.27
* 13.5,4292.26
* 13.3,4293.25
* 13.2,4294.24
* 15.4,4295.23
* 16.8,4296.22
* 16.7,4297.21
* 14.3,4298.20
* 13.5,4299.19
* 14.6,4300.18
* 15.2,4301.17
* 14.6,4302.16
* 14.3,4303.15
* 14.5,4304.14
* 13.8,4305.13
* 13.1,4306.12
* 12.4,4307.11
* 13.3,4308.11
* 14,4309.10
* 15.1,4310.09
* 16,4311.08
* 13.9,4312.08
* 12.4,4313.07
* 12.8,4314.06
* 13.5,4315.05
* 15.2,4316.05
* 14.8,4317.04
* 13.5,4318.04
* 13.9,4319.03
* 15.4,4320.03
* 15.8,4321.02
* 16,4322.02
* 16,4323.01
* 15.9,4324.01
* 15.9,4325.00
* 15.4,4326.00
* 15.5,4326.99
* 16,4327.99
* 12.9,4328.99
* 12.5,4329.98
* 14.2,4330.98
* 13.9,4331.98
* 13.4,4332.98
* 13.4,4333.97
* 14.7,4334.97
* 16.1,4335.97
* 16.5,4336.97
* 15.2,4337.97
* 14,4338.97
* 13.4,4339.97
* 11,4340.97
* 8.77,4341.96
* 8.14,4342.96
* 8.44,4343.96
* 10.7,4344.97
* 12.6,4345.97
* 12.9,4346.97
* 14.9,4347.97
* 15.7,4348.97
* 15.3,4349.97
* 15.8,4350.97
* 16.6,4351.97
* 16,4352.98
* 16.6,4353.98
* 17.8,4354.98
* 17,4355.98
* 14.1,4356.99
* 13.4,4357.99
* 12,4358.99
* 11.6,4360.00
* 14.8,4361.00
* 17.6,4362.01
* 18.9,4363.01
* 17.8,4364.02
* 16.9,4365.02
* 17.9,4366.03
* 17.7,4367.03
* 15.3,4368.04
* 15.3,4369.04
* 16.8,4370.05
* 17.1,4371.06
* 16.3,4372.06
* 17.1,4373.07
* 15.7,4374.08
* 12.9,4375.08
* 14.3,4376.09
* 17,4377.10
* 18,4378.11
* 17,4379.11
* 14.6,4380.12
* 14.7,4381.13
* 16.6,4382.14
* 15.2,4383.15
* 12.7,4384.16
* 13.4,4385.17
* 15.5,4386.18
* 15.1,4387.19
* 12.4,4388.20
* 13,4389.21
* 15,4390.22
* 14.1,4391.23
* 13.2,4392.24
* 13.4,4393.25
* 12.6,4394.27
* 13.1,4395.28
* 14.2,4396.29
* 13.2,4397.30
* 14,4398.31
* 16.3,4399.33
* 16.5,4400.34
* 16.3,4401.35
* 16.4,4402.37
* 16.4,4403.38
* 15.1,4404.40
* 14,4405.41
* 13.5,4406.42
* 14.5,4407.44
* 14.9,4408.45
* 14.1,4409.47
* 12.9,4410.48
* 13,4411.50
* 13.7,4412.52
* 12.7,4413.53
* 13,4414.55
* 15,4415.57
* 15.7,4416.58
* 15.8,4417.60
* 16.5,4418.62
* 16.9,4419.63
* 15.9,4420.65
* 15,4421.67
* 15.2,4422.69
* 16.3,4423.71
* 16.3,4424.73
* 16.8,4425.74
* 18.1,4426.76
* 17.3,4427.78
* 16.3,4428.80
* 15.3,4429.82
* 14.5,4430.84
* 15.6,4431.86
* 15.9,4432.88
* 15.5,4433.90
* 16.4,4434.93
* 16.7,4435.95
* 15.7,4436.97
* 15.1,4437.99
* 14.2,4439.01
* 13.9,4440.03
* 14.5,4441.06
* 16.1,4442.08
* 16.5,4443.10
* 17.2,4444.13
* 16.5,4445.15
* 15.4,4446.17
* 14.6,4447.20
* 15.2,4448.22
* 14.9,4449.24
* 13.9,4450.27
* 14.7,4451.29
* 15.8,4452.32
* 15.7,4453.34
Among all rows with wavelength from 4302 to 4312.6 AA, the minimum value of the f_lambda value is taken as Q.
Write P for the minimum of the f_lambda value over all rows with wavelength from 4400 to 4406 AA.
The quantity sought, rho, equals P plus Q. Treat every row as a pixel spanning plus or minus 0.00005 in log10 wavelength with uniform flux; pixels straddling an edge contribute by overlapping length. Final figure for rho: 26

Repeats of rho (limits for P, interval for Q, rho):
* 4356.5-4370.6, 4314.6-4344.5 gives 20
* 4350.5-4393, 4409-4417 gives 24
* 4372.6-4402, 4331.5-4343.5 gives 21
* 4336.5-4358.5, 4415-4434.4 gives 23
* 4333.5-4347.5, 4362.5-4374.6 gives 23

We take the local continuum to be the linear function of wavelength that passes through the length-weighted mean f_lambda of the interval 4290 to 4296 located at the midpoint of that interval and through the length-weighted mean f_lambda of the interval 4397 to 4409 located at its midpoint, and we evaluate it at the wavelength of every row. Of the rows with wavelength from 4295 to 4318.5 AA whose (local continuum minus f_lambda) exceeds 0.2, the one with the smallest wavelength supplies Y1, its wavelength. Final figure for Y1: 4306.12 AA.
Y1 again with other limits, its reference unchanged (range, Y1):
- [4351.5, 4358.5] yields 4356.99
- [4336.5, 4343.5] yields 4339.97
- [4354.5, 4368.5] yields 4356.99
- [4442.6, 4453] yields 4446.17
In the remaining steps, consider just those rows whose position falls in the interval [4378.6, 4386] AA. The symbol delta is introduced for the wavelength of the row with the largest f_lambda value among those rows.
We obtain 4379.11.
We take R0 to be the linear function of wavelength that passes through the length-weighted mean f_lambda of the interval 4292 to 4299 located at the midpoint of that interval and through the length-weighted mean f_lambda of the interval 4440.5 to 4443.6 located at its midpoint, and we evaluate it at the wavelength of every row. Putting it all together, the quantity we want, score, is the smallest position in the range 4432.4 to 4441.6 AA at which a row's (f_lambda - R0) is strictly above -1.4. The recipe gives 4432.88 AA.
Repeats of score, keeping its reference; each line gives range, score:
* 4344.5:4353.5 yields 4347.97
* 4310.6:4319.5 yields 4311.08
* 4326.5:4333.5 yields 4326.99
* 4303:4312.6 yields 4303.15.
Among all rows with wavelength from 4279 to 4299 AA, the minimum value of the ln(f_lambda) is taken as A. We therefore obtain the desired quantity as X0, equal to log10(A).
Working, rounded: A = 2.48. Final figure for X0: 0.395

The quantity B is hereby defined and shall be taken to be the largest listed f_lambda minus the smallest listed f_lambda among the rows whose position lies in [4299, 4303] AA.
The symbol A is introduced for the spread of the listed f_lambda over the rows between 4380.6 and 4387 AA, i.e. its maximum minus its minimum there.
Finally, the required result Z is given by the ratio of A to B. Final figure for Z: 2.3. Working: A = 3.9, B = 1.7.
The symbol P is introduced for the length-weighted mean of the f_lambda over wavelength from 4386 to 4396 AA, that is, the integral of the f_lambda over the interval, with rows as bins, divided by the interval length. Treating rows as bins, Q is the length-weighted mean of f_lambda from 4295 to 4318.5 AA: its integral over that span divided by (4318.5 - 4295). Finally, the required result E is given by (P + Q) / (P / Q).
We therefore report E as 29.3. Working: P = 13.7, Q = 14.3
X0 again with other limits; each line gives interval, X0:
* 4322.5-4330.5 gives 0.402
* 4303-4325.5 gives 0.401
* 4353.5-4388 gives 0.389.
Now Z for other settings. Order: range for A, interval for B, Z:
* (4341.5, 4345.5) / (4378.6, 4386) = 0.6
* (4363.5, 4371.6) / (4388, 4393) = 1.0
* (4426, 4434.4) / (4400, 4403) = 18.0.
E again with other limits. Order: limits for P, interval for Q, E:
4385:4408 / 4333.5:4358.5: 27.5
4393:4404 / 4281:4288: 29.6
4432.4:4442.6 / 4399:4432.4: 30.6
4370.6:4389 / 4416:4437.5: 33.0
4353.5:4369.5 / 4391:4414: 27.1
